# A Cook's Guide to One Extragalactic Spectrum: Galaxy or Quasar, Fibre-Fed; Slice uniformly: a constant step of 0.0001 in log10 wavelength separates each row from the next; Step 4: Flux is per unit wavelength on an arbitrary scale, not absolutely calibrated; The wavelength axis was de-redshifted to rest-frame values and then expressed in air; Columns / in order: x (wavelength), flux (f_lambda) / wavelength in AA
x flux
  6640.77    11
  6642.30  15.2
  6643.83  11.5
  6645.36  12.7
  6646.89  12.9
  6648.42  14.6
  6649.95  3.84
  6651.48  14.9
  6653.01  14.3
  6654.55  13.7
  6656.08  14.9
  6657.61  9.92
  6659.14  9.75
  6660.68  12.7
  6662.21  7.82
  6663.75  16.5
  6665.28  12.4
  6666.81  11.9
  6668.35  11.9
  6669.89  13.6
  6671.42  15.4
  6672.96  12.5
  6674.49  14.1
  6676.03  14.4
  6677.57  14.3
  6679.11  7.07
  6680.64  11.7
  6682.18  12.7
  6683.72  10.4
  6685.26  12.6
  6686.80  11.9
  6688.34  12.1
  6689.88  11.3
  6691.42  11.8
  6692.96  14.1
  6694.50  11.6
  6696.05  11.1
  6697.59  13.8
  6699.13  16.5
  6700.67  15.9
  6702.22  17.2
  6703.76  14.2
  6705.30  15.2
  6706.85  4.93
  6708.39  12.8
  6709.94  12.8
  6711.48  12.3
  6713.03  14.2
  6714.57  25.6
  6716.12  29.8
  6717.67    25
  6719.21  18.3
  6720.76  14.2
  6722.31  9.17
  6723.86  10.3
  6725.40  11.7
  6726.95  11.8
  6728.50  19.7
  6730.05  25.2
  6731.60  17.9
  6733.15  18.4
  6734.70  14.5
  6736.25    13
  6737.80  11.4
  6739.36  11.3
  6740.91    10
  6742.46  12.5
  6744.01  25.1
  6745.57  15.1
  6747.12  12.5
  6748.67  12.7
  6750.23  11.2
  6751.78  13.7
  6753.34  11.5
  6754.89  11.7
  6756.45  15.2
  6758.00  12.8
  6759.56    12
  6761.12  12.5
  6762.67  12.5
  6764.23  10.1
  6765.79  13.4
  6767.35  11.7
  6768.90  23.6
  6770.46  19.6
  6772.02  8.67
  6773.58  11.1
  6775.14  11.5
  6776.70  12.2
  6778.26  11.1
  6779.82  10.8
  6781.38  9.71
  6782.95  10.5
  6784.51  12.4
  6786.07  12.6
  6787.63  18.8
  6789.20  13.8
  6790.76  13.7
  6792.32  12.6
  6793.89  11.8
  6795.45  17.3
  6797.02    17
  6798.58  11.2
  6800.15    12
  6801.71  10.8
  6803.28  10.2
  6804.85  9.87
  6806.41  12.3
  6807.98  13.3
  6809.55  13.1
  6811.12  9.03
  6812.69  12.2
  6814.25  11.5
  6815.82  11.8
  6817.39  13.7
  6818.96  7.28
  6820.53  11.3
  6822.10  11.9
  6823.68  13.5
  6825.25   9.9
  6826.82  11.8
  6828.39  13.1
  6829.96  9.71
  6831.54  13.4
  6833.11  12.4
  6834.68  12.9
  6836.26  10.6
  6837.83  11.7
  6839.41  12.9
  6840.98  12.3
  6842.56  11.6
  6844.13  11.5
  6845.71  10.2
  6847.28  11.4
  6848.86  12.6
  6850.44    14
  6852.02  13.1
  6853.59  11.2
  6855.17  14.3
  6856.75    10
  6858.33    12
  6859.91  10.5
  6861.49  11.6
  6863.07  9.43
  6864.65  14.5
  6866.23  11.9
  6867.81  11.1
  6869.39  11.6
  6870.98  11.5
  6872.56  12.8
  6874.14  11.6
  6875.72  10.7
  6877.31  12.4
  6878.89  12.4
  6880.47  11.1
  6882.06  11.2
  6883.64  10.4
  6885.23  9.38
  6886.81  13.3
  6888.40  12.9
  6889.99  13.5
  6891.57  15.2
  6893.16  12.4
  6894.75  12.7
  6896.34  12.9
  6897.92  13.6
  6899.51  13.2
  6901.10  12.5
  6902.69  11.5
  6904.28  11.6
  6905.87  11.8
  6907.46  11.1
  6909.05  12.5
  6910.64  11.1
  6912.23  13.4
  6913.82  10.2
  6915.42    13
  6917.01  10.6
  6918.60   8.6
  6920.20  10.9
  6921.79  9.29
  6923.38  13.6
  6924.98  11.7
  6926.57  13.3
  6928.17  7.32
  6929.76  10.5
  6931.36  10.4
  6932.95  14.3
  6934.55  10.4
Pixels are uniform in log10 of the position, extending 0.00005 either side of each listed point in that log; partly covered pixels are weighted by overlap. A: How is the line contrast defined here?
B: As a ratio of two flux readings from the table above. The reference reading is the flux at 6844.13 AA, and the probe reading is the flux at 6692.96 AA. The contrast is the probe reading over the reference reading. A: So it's 1.23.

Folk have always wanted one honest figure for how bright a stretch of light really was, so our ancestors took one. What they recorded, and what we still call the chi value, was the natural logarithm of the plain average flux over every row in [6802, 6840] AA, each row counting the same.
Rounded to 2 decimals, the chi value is 2.45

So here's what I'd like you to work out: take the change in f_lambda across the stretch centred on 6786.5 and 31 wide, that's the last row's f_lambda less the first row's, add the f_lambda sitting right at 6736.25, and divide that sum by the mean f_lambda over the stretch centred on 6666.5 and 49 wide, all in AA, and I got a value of 1.2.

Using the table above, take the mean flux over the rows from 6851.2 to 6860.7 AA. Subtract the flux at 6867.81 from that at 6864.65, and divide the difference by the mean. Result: 0.29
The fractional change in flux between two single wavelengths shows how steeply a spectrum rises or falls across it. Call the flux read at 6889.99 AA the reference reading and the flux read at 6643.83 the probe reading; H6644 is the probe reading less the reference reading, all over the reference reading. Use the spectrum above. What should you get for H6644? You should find -0.15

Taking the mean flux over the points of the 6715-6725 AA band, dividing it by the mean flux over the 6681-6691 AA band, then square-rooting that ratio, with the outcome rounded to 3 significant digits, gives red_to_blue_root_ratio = 1.23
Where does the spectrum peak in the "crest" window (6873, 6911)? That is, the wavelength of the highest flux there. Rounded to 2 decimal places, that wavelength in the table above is 6891.57 AA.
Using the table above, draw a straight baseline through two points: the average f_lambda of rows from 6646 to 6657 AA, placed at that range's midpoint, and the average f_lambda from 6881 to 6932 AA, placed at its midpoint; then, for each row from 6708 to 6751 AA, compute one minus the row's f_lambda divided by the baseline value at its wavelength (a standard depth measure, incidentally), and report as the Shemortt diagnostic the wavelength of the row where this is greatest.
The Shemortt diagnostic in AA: 6722.31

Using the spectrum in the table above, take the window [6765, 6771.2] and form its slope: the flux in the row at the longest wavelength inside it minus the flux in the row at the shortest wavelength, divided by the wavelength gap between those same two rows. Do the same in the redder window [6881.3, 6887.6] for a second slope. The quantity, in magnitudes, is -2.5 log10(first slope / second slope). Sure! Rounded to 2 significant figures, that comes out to -1.2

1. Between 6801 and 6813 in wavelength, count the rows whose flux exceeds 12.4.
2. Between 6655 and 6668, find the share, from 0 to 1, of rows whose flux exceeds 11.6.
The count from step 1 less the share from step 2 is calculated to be 1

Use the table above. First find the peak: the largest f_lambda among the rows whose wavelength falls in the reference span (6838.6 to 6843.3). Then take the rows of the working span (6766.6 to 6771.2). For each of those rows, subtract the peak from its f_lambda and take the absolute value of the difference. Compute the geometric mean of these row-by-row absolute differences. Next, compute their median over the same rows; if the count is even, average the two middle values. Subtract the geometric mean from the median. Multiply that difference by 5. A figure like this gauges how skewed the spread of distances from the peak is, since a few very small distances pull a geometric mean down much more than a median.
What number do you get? 11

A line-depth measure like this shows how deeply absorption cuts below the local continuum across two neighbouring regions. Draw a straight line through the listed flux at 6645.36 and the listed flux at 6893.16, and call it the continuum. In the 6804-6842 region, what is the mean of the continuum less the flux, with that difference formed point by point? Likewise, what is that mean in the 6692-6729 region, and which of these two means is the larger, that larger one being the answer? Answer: 0.76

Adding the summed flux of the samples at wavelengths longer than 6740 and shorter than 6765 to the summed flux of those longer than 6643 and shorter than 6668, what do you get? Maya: 405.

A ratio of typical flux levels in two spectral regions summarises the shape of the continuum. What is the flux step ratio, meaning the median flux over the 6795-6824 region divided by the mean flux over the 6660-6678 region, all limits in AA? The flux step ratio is 0.91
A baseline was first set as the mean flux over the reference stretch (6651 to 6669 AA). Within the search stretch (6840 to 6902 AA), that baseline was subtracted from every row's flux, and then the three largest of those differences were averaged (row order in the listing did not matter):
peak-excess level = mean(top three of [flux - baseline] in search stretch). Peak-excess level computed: 2.1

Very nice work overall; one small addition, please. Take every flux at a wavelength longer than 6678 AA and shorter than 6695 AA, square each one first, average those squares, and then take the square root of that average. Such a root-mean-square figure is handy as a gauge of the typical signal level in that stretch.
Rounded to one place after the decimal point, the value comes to 11.7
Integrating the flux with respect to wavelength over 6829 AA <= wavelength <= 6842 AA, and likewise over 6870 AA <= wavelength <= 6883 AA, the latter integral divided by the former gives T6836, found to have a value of 0.98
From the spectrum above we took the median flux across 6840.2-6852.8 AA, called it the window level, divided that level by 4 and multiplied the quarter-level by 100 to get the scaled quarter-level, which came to 299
